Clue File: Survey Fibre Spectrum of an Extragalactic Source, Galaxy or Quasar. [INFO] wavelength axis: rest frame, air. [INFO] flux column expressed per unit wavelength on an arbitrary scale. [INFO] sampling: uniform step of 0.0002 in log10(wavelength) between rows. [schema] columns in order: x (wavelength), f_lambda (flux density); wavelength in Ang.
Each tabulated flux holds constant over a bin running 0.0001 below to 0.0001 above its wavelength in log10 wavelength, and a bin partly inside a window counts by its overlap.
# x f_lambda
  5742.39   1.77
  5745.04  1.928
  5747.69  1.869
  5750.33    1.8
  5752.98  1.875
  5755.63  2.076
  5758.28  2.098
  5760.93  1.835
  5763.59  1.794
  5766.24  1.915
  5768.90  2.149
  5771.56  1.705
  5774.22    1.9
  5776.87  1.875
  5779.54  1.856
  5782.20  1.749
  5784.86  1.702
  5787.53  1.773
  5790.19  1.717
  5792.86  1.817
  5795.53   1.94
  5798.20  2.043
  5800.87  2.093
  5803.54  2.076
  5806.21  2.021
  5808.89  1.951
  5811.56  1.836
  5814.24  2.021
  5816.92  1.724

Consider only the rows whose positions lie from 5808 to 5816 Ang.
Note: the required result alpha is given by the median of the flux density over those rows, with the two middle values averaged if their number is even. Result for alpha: 1.95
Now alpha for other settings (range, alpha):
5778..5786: 1.75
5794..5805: 2.06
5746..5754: 1.87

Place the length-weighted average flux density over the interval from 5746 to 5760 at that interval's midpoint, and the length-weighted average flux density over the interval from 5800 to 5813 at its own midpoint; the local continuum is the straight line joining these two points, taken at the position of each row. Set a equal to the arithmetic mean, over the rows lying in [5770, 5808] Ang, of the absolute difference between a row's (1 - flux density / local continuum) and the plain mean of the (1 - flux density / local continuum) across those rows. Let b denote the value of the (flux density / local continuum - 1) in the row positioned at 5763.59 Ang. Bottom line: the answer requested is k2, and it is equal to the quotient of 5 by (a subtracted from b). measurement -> -36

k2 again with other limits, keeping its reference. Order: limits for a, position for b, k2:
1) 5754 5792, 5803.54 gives -277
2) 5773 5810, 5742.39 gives -37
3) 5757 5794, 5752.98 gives -58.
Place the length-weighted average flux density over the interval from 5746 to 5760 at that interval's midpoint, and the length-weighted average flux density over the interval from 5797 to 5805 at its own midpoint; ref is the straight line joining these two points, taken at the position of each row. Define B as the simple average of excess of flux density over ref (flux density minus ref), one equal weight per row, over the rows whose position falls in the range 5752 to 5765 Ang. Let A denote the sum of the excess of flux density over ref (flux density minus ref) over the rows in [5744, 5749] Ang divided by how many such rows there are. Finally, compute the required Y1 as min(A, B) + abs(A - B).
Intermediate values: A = -0.02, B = -0.020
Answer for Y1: -0.02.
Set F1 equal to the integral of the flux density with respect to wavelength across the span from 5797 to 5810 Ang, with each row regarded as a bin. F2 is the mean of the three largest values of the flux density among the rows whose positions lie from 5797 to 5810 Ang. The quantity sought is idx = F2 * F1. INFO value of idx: 55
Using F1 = 26.5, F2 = 2.07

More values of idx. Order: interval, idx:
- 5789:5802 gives 51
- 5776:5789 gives 43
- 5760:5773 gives 48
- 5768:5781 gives 48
